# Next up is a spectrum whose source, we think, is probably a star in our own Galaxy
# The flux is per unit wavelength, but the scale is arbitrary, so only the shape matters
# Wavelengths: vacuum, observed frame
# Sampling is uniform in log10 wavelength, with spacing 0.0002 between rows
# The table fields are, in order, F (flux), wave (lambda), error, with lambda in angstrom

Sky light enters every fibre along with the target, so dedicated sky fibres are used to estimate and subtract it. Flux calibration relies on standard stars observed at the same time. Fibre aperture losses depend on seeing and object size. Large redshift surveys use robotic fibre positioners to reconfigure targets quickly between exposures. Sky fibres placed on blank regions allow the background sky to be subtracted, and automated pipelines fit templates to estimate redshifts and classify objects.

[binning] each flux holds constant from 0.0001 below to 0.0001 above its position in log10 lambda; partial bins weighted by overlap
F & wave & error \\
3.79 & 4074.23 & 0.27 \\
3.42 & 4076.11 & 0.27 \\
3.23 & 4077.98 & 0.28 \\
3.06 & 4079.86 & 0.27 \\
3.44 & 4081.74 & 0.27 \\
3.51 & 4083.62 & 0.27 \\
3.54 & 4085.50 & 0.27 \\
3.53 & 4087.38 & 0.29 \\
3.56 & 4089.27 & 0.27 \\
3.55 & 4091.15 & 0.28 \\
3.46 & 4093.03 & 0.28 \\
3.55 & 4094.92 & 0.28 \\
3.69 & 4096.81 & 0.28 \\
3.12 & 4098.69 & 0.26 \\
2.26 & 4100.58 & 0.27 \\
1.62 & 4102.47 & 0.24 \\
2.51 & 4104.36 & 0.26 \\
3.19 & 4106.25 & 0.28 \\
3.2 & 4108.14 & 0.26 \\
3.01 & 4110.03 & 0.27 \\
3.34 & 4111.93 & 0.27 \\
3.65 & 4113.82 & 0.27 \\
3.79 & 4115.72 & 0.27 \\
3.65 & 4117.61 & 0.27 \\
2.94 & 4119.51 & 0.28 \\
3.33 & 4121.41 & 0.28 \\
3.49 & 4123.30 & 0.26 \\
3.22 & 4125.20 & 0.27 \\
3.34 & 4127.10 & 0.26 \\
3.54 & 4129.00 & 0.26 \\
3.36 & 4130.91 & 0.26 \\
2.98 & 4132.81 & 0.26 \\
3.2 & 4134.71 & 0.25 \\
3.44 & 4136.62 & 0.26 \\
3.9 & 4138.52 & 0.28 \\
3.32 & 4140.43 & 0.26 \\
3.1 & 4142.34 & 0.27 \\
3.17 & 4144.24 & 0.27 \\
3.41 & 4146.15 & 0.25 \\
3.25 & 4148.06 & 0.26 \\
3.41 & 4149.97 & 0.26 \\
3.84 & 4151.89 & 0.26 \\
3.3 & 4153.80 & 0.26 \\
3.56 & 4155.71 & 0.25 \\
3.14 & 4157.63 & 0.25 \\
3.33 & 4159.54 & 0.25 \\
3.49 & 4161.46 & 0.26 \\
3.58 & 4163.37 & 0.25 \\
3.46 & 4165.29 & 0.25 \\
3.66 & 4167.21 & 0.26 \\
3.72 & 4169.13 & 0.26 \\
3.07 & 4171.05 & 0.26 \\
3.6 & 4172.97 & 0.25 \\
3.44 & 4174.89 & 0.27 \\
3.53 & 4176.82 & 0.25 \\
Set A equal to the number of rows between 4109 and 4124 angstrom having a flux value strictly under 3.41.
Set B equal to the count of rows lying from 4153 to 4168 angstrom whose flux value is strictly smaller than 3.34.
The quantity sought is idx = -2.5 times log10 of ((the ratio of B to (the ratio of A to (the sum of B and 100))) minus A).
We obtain -4.7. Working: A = 4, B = 3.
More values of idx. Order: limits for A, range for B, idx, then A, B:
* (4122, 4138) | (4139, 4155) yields -5.0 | 5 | 5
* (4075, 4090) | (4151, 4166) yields -5.5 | 2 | 3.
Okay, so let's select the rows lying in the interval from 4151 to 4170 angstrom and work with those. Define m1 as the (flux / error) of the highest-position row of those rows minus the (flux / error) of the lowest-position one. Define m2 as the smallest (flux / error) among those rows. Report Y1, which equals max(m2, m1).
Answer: 12.6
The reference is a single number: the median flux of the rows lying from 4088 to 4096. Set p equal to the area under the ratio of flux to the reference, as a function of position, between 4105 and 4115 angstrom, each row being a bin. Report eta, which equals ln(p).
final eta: 2.22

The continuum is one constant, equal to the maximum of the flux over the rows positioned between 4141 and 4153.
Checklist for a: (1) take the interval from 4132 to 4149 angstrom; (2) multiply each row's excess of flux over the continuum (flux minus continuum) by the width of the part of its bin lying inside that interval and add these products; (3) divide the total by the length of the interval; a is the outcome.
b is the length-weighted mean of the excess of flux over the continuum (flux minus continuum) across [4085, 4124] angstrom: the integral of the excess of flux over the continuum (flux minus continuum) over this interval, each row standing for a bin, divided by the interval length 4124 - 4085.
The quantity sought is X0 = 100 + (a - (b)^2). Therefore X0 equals 99.1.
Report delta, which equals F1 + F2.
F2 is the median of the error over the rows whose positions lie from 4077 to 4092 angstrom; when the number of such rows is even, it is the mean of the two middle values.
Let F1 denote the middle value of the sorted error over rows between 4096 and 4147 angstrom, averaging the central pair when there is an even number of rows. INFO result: 0.540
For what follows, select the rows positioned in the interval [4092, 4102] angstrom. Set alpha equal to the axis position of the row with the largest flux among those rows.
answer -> 4096.81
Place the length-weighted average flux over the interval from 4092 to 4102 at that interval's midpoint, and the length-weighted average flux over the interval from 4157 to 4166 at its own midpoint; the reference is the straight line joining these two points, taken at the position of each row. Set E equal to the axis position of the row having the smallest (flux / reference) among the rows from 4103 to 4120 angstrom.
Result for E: 4104.36 angstrom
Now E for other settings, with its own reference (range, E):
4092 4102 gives 4100.58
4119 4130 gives 4119.51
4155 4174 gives 4171.05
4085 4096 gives 4093.03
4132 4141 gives 4132.81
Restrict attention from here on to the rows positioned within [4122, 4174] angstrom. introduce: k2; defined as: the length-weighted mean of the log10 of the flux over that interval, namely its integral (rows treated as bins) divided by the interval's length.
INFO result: 0.531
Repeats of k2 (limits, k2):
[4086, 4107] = 0.480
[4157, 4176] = 0.538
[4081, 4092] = 0.547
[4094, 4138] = 0.499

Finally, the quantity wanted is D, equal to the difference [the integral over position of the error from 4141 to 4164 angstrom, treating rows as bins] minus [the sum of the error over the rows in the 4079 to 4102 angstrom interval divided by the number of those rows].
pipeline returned 5.65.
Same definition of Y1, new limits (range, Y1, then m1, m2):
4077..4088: 11.3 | 0.6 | 11.3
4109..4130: 10.5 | 2.5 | 10.5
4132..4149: 11.5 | 1.0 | 11.5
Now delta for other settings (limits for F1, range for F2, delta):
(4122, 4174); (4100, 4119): 0.530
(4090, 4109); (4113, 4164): 0.535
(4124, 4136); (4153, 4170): 0.510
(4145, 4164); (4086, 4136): 0.525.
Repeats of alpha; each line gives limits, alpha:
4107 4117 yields 4115.72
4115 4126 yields 4115.72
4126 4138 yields 4129.00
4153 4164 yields 4163.37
